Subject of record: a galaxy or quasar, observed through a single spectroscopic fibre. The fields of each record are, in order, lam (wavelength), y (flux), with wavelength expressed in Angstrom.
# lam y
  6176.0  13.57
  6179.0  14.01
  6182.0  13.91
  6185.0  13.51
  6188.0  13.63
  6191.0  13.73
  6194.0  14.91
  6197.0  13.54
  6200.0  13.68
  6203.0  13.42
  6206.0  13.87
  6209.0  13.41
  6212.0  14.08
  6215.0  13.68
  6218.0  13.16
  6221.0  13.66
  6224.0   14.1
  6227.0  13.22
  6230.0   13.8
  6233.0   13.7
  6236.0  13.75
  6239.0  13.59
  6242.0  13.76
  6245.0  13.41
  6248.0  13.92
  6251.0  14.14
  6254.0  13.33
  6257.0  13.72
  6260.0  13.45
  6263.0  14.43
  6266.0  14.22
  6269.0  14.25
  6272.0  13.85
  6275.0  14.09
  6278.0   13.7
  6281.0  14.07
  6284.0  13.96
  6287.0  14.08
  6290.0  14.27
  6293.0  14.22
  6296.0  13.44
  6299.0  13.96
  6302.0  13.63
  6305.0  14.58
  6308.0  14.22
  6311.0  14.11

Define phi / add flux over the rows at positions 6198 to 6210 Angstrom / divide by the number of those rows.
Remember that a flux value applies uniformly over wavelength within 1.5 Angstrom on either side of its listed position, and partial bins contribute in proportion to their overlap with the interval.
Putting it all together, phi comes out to 13.6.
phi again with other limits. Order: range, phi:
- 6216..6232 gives 13.6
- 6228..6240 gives 13.7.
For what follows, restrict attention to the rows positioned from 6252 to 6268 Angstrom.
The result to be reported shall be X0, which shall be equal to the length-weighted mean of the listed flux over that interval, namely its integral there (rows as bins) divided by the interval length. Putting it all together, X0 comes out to 13.9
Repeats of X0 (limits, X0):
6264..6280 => 14.0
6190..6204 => 13.9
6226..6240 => 13.6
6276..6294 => 14.0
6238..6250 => 13.7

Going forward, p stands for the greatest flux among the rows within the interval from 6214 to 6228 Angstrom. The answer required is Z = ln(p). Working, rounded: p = 14.1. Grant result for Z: 2.65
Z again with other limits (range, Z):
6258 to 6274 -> 2.67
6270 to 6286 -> 2.65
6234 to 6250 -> 2.63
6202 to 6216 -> 2.64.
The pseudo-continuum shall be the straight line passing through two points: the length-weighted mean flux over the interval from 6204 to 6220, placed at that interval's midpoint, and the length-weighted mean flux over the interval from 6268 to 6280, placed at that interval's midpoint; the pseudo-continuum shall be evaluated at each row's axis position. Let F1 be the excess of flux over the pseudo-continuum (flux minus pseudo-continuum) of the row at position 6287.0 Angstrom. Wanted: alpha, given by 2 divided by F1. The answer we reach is 44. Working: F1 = 0.05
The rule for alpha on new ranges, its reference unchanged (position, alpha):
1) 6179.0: 4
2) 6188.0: 16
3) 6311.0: -38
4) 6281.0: 30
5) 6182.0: 5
